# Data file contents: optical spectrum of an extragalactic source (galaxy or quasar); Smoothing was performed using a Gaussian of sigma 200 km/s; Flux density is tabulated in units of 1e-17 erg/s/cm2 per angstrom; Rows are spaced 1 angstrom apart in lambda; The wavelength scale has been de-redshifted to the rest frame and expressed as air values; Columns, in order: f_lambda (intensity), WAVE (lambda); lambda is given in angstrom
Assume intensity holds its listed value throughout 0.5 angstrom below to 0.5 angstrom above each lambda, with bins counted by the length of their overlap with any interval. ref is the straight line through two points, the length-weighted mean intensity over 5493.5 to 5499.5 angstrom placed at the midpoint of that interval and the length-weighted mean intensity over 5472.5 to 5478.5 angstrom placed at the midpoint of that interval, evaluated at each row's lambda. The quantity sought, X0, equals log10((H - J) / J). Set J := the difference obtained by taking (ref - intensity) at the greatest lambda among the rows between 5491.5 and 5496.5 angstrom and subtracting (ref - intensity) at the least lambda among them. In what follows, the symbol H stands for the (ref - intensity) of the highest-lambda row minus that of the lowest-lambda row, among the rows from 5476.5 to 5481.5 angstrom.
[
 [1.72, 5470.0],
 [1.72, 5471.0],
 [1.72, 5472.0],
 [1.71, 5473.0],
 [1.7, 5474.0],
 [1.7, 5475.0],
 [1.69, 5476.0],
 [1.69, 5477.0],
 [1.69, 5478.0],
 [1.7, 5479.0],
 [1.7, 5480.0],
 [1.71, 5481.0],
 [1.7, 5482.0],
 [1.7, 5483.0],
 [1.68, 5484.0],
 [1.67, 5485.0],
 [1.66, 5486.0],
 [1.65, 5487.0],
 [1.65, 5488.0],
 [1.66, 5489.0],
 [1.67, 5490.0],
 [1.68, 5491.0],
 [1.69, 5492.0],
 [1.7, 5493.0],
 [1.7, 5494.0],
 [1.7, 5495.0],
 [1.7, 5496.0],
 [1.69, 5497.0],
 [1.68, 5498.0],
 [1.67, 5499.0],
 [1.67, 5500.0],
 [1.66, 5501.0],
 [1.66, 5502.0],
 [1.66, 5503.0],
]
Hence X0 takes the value -0.05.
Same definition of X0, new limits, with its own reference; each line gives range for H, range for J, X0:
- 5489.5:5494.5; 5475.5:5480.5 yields 0.25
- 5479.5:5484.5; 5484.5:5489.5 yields 0.06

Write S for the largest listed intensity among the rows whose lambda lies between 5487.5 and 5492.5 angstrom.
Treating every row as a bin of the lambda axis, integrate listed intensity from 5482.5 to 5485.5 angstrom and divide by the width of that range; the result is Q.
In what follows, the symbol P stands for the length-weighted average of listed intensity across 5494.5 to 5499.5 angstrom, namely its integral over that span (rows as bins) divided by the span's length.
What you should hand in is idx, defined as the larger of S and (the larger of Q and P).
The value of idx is 1.690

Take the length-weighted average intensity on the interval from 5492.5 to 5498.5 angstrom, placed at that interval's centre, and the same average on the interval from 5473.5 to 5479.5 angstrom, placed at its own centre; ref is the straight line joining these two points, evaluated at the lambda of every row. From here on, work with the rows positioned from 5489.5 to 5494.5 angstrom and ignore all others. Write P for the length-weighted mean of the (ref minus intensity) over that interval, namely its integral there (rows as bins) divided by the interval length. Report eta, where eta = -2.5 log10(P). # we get 5.4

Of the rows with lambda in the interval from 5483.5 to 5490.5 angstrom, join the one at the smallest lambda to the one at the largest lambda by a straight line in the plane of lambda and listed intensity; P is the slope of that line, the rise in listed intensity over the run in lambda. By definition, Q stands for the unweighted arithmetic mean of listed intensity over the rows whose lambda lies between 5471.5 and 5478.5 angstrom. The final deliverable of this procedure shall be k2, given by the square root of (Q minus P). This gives 1.30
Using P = -0.002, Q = 1.70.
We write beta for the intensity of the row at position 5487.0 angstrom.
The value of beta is 1.65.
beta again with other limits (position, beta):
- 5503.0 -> 1.66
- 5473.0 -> 1.71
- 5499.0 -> 1.67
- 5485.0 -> 1.67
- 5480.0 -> 1.7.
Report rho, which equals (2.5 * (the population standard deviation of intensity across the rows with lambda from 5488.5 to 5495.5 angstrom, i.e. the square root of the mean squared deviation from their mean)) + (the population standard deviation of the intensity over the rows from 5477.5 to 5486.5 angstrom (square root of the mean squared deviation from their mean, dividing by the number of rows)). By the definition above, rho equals 0.053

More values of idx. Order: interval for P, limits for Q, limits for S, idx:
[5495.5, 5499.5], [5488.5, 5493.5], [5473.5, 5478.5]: 1.700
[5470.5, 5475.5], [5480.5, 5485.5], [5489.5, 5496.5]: 1.710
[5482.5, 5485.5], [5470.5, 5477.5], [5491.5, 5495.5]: 1.704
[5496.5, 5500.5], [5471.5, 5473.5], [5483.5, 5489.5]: 1.715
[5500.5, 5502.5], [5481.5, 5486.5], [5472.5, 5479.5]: 1.710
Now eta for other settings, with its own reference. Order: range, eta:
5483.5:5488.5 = 3.7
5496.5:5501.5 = 4.2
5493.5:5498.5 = 7.5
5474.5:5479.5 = 7.5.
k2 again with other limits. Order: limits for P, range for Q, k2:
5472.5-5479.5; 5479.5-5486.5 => 1.30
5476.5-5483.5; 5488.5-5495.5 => 1.30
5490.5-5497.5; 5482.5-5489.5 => 1.29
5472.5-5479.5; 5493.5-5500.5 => 1.30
